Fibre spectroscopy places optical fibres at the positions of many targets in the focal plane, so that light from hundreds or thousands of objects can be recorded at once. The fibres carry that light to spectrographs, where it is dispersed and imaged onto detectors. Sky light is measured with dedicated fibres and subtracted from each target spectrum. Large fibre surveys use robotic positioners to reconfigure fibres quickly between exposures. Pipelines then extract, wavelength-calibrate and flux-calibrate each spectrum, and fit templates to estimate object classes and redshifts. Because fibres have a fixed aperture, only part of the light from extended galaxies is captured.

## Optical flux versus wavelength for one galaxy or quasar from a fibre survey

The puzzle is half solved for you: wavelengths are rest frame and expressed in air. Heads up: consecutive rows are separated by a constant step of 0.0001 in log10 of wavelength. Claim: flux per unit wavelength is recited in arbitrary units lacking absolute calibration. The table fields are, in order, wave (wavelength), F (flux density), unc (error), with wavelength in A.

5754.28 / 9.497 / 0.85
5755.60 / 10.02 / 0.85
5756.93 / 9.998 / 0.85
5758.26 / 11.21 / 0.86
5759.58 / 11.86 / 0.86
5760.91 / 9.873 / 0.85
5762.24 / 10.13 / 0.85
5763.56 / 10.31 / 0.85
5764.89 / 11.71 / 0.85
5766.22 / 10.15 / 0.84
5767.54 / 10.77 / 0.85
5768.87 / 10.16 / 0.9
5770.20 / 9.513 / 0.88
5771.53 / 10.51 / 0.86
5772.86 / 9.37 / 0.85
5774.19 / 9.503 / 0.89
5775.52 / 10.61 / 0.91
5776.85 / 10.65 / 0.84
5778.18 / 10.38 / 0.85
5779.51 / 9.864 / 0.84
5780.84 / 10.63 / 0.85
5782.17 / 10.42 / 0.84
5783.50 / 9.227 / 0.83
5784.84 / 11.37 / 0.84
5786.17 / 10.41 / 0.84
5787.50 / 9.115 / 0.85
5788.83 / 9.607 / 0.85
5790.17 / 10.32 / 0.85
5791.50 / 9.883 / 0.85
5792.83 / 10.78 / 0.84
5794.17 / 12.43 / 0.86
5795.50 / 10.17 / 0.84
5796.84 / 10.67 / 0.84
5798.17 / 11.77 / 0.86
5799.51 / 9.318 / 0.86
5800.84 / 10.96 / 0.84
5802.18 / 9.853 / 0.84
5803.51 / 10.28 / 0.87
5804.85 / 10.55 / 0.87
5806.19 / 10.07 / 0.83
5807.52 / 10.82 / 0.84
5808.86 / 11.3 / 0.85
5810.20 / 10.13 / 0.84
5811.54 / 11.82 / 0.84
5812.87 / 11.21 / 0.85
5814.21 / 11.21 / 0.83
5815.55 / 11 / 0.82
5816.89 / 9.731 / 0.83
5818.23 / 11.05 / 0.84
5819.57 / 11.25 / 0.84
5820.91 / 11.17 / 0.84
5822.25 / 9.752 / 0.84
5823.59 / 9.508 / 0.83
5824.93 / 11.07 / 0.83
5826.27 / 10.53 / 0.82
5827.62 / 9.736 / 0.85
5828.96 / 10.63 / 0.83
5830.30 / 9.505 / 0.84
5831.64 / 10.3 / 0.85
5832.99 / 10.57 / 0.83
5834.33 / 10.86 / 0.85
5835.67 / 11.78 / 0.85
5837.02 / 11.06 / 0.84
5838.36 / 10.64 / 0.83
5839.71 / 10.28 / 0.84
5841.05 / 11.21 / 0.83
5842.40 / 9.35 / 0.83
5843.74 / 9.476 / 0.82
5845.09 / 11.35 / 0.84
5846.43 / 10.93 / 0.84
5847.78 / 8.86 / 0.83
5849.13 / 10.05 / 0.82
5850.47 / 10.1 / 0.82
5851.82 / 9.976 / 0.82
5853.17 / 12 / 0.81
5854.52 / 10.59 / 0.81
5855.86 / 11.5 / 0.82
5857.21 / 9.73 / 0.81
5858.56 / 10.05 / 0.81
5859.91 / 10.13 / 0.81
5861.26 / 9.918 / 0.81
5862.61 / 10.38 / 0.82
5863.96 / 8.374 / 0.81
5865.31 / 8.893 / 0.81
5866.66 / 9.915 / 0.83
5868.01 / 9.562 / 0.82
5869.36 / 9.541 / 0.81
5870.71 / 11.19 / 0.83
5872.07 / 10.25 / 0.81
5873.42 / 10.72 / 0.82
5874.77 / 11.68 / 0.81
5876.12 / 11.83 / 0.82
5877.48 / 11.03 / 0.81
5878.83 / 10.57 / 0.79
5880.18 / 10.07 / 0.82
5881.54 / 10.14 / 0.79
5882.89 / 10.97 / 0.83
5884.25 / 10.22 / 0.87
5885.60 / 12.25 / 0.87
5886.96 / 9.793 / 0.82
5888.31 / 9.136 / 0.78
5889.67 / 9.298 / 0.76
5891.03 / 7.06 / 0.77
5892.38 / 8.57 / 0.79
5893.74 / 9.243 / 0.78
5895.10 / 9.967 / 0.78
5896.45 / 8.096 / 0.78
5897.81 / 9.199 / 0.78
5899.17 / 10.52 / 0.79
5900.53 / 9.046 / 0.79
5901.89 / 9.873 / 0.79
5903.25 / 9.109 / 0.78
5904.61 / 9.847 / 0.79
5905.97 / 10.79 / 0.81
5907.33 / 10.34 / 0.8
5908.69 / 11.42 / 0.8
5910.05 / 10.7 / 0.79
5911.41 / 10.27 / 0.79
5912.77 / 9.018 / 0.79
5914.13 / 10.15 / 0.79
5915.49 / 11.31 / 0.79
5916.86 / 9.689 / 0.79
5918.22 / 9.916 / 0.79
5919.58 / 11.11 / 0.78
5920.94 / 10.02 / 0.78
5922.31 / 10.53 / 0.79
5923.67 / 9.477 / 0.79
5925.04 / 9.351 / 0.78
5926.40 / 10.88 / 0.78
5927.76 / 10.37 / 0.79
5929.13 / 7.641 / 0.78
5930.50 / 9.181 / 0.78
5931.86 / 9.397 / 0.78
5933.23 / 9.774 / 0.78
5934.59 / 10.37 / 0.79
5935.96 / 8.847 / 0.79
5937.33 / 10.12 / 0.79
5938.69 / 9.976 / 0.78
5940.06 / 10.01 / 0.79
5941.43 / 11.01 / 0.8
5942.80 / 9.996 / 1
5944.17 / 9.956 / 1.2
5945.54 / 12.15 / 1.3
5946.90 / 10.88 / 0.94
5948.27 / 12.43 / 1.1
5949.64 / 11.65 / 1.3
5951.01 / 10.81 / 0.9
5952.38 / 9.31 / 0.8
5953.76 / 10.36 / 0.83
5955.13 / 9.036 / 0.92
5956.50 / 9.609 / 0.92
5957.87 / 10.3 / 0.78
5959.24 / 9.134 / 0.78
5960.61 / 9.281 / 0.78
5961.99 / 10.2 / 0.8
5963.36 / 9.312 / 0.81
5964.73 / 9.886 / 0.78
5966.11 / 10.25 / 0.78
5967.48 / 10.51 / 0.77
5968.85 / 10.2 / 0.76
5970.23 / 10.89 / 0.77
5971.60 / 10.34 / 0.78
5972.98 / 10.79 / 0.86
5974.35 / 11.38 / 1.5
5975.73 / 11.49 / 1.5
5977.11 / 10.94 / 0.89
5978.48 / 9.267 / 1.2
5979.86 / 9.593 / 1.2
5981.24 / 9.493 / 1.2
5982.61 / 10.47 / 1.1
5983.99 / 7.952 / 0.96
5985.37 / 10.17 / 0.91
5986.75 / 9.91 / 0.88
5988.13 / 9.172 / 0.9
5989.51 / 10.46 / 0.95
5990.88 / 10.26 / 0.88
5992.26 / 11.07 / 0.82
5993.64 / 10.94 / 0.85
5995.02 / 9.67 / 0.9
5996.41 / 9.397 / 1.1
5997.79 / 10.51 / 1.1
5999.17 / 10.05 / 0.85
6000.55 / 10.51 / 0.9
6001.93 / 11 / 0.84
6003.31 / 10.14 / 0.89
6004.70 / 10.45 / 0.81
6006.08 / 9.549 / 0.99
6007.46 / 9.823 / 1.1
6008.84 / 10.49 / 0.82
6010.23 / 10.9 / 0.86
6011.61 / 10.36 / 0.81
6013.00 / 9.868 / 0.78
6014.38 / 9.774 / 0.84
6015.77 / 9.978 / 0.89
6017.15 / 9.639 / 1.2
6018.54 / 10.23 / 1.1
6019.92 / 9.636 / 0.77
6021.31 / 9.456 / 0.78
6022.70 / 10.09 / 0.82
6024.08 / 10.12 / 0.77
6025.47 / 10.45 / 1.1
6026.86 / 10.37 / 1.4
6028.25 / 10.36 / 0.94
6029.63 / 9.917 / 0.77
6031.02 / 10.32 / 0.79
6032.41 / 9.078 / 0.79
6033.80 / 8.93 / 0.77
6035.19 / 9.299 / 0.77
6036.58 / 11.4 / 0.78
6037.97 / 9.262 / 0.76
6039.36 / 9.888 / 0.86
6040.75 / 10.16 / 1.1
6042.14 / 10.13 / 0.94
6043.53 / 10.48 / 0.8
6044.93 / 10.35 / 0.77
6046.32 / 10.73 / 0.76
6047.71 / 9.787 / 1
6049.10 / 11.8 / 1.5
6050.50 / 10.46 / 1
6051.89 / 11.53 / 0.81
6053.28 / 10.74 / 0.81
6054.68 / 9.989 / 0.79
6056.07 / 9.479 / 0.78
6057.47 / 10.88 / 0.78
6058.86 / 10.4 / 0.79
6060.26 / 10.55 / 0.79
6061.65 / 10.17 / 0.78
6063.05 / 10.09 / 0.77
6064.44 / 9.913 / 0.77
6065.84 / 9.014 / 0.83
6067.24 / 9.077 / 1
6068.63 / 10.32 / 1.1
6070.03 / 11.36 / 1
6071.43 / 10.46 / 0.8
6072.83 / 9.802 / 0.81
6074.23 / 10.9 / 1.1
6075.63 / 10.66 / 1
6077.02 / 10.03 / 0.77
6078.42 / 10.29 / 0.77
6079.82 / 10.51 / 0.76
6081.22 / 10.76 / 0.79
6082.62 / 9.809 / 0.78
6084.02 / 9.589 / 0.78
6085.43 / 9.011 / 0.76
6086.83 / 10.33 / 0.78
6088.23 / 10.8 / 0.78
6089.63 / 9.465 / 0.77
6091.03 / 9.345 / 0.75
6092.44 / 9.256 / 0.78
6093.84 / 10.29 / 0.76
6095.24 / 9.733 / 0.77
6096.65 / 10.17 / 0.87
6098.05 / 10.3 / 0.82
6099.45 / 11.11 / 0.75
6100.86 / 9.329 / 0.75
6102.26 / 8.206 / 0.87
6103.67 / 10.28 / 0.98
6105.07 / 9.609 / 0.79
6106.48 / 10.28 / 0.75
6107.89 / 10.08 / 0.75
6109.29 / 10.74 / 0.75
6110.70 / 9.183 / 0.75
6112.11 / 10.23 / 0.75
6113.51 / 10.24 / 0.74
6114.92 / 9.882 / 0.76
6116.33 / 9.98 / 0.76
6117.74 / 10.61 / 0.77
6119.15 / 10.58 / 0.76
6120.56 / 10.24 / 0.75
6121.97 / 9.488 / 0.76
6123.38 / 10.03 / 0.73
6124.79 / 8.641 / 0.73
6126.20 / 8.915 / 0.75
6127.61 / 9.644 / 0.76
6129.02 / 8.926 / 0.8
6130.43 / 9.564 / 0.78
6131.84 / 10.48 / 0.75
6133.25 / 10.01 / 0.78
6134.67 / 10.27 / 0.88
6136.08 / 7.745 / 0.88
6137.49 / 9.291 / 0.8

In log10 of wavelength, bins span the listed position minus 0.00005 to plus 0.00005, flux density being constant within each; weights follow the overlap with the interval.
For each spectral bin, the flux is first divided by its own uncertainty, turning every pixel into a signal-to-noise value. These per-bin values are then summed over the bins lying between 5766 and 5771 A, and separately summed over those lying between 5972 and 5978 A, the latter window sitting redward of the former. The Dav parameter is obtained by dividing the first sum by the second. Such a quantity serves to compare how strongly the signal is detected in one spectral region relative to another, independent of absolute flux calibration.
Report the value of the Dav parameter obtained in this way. 1.17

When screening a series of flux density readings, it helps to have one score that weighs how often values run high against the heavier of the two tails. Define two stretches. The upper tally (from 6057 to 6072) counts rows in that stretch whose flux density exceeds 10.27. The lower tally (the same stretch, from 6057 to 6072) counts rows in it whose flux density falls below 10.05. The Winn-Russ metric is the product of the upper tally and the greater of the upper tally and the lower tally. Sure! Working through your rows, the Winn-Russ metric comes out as 36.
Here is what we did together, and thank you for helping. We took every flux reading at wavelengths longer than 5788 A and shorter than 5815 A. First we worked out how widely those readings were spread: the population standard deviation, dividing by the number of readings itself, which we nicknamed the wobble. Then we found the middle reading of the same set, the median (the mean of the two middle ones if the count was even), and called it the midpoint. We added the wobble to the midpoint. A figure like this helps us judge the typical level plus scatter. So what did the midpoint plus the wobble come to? 11.4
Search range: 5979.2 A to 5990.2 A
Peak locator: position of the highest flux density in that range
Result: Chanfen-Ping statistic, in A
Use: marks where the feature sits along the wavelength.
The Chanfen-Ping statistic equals 5982.61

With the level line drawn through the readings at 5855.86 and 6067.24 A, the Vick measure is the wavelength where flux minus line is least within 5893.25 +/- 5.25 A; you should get 5891.03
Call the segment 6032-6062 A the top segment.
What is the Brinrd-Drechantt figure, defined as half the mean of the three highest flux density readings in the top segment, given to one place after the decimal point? 5.8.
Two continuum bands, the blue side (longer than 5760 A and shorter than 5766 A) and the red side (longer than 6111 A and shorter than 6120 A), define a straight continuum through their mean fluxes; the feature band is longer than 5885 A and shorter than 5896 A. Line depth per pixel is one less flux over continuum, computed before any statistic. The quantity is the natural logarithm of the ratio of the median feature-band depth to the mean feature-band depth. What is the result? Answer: 0.1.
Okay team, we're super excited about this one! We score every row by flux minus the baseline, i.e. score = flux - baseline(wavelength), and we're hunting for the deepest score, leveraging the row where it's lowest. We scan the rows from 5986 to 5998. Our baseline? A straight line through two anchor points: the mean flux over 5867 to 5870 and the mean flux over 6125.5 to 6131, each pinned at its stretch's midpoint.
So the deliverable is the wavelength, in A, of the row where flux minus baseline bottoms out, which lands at 5988.13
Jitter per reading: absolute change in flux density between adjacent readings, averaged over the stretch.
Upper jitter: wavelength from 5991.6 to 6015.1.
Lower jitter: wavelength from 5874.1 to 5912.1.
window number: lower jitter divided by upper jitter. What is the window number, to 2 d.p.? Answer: 1.74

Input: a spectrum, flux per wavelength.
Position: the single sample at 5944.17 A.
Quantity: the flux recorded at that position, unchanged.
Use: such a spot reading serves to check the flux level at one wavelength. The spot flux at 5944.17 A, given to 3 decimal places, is 9.956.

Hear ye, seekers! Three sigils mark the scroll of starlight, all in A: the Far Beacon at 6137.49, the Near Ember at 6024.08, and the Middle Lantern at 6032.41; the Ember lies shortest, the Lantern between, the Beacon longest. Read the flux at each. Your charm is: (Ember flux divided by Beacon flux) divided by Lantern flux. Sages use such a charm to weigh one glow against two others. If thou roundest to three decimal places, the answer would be 0.120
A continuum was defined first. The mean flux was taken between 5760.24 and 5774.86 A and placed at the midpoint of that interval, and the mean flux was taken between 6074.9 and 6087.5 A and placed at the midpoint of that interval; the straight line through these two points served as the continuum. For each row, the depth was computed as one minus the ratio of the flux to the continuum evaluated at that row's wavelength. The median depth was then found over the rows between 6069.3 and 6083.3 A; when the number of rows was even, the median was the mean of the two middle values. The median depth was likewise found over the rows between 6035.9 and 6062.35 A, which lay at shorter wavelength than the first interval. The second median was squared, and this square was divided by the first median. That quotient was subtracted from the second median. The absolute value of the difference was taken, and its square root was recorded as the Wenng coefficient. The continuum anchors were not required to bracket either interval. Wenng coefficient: 0.08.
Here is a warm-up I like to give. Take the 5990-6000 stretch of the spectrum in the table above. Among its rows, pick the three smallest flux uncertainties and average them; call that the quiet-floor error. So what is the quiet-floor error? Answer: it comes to 0.84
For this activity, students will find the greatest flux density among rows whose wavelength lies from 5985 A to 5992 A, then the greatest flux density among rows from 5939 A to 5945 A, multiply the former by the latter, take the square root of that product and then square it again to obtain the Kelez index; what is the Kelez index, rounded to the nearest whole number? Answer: 115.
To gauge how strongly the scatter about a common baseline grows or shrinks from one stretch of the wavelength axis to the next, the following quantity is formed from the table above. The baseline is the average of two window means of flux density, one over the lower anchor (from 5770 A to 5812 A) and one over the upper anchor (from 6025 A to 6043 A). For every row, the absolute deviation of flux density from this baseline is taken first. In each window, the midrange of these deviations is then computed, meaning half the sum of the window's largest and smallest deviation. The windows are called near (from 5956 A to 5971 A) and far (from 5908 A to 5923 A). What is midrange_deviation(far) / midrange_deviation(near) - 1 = 0.19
